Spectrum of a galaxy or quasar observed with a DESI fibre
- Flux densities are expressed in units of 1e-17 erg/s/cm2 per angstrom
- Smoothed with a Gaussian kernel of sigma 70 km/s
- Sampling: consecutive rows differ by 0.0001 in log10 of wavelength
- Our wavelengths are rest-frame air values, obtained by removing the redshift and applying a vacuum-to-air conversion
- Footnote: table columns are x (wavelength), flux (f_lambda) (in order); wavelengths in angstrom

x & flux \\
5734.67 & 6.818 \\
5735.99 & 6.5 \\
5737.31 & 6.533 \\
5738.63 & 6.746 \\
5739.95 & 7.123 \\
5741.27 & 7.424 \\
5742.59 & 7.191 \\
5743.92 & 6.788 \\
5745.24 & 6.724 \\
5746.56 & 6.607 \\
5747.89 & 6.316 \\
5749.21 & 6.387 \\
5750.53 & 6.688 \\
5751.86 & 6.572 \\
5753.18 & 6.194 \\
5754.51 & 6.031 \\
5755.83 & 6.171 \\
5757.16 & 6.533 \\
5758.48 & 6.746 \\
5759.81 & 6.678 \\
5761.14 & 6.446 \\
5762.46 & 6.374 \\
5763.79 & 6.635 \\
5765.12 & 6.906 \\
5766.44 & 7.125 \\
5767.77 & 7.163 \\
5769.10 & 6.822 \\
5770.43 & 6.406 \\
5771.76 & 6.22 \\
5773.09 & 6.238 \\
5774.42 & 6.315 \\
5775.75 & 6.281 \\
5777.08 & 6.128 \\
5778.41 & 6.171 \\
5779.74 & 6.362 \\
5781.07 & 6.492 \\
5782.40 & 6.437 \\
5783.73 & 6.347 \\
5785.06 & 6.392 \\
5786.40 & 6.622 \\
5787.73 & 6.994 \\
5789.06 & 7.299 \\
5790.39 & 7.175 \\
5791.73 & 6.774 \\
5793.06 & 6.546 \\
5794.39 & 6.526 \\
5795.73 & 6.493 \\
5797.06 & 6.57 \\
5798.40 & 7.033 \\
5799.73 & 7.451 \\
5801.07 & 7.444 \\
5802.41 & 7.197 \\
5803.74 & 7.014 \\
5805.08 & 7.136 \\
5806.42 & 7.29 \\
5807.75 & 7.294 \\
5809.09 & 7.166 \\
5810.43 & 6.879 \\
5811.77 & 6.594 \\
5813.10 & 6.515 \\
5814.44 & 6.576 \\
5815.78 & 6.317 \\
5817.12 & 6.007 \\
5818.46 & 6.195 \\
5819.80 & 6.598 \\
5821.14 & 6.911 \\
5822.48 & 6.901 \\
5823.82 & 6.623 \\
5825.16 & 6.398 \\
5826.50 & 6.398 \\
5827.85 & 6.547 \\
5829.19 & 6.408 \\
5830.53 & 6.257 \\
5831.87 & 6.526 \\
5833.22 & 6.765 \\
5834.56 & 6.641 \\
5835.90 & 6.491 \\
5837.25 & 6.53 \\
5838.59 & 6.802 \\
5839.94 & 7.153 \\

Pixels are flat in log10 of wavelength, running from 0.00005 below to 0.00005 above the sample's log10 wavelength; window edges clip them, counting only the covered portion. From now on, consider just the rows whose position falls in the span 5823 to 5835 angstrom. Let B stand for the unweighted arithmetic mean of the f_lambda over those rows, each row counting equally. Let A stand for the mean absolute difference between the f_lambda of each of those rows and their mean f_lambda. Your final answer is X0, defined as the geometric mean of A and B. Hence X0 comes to 0.9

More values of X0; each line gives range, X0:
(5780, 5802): 1.5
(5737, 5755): 1.4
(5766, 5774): 1.6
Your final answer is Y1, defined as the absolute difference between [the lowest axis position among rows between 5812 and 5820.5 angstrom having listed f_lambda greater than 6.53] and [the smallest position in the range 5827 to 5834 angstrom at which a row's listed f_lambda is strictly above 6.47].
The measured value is 13.4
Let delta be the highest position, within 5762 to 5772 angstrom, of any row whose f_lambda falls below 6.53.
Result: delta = 5771.76 angstrom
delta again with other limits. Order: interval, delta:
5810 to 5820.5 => 5818.46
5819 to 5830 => 5829.19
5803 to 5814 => 5813.10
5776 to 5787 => 5785.06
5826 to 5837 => 5835.90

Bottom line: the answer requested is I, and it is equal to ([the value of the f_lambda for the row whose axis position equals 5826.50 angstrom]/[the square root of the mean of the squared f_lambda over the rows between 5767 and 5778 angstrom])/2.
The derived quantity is 0.50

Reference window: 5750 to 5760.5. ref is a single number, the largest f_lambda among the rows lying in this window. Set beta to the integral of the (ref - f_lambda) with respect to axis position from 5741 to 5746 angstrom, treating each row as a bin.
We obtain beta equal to -1.2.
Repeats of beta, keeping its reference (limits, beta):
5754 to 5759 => 1.9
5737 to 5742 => -1.2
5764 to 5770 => -1.2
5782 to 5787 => 1.5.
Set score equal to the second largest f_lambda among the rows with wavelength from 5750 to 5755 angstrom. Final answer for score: 6.572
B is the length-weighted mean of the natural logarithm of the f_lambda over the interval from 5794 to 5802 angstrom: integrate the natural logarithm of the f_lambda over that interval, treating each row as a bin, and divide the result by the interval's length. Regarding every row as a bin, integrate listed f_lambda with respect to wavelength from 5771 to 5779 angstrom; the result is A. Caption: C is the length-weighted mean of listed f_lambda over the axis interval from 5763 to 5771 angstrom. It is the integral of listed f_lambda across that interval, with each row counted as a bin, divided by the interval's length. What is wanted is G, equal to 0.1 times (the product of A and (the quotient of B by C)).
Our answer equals 1.41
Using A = 49.8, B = 1.93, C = 6.84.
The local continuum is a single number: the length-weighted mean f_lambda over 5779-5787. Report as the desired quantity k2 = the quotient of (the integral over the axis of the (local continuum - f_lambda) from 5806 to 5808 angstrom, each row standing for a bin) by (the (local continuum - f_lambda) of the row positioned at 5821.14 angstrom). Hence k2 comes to 4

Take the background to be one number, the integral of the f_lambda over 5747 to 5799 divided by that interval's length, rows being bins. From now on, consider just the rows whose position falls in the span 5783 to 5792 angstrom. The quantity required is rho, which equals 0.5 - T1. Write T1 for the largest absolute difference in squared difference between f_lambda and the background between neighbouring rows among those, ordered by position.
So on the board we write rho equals 0.14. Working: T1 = 0.36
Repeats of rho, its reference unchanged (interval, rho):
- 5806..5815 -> 0.23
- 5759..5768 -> 0.30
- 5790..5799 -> 0.16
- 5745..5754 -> 0.37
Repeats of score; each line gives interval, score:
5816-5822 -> 6.598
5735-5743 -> 7.191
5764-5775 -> 7.125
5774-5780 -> 6.315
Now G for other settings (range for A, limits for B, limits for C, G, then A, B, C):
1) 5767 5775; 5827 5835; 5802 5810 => 1.36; 52.2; 1.87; 7.17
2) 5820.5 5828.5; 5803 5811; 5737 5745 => 1.49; 53.0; 1.97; 6.98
